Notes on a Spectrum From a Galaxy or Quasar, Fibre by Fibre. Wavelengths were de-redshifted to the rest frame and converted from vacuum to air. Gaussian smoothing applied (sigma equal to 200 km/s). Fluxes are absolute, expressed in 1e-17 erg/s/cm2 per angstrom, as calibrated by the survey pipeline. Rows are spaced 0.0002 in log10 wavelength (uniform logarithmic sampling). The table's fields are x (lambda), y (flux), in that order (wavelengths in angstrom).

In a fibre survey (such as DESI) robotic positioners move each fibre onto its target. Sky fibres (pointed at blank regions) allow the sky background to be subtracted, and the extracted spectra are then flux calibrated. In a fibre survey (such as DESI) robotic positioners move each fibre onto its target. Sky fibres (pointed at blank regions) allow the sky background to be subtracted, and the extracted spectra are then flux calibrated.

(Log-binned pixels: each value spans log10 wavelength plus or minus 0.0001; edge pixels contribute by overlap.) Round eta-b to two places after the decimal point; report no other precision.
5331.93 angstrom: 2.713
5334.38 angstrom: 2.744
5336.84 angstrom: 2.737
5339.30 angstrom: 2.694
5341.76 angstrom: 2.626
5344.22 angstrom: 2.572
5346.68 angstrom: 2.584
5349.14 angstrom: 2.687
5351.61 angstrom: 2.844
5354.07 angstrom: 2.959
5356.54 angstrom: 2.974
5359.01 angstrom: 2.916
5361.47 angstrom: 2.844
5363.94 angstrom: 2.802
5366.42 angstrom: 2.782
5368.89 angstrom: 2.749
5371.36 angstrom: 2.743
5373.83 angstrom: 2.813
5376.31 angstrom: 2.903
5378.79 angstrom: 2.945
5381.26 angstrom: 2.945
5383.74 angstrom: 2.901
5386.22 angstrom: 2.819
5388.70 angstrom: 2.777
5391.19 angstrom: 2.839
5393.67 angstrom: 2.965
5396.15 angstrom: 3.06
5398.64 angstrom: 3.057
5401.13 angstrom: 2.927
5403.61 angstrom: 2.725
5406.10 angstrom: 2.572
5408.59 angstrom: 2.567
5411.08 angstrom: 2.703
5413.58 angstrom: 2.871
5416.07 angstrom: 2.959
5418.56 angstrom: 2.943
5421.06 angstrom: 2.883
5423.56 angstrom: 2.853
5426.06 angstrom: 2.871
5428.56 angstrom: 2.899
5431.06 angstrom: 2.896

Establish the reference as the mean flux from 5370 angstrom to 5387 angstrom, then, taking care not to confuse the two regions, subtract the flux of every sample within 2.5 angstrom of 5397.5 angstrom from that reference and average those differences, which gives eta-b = -0.19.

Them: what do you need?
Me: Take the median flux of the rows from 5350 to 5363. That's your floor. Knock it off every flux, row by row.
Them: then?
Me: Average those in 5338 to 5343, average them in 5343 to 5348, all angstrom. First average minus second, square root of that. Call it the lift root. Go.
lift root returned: 0.29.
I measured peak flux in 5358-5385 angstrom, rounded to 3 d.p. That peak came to 2.945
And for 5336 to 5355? 2.959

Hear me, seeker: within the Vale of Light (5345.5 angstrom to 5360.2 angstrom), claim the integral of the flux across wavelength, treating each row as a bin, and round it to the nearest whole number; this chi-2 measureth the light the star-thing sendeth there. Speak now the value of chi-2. 42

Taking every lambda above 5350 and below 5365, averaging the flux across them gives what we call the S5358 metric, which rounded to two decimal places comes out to 2.89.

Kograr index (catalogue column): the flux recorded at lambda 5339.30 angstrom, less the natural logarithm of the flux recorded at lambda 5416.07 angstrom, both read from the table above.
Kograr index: 1.61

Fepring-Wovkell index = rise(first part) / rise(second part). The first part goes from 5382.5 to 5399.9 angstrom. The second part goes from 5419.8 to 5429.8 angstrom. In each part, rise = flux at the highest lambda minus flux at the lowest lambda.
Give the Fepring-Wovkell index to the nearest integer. 10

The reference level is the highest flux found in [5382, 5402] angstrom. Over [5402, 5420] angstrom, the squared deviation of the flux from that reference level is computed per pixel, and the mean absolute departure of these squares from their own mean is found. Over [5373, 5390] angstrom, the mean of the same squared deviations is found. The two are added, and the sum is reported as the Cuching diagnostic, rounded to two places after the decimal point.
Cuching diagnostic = 0.12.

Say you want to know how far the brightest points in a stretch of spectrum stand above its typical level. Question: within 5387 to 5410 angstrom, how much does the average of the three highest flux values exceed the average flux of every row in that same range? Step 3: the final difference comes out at 0.20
